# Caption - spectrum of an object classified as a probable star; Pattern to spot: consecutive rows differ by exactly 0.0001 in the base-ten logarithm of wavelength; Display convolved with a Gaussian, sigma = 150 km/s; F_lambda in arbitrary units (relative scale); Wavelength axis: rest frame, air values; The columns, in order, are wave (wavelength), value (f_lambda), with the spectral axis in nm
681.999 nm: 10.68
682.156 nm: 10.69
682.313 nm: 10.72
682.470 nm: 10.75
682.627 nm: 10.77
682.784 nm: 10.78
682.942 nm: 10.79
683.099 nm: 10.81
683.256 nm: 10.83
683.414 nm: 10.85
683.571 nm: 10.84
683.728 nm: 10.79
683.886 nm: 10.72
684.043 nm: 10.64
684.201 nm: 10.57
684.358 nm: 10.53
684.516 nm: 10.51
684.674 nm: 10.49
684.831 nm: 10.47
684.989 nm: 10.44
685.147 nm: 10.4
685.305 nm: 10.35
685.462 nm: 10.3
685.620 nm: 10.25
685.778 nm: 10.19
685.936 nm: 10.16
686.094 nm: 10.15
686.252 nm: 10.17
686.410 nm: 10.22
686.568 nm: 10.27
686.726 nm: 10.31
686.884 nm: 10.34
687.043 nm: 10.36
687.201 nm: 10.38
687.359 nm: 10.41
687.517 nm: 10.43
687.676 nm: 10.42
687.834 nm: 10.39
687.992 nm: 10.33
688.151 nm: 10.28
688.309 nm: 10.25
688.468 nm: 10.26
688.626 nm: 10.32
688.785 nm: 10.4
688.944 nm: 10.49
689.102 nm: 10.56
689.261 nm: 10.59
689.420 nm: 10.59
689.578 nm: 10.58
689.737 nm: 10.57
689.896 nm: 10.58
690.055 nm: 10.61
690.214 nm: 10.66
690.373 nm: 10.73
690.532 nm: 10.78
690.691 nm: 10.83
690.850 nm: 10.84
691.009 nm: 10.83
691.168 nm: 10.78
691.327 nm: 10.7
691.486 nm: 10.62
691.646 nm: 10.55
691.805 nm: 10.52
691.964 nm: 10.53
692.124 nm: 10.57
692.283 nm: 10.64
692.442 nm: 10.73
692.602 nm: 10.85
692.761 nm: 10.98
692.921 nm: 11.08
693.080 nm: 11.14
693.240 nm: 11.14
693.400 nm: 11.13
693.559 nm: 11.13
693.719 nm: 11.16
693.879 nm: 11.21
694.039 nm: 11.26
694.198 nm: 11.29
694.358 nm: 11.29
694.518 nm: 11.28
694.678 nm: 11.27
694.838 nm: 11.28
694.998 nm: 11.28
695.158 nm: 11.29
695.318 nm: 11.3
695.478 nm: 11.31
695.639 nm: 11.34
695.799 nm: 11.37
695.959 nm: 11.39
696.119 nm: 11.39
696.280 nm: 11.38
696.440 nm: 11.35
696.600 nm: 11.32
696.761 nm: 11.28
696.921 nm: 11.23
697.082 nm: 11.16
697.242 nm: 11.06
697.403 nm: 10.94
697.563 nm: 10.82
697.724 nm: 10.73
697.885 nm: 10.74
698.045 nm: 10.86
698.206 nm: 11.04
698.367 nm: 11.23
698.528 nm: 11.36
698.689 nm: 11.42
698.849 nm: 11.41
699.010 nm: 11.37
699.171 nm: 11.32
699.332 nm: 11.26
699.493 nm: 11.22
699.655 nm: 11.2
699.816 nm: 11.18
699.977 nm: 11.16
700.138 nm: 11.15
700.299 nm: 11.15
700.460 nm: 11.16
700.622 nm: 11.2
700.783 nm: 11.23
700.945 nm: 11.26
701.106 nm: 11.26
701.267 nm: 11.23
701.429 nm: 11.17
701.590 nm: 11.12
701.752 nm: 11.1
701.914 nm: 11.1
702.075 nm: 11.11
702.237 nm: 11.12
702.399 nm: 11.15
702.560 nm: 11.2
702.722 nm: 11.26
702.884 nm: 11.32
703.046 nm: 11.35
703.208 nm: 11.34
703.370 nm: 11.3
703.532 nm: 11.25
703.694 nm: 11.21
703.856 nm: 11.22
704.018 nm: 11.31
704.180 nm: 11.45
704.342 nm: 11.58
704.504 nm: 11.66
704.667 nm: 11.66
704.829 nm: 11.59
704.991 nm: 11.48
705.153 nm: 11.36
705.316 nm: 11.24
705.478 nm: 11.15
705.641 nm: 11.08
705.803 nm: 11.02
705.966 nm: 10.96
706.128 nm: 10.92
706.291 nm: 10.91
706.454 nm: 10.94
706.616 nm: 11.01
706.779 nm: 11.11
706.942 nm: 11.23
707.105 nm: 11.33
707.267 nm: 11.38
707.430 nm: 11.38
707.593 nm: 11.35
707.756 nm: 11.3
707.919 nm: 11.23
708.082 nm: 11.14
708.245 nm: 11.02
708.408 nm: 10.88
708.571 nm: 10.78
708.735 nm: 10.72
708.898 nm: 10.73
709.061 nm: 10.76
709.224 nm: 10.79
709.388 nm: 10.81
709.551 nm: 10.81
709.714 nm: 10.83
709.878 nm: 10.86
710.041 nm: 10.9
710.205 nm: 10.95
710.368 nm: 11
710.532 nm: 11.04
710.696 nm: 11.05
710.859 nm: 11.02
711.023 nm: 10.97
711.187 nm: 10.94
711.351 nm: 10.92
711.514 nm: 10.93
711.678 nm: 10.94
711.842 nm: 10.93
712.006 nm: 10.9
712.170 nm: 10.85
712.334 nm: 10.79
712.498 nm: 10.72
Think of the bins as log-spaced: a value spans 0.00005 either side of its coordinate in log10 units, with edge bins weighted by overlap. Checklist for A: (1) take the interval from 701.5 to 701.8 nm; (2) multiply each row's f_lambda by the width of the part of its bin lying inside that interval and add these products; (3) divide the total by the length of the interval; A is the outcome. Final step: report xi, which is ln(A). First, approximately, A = 11.1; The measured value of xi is 2.41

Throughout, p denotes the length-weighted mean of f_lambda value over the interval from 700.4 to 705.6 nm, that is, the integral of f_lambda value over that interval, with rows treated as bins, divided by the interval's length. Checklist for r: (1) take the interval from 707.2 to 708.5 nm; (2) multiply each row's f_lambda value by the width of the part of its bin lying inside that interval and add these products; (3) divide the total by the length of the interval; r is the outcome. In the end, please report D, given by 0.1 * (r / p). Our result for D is 0.0993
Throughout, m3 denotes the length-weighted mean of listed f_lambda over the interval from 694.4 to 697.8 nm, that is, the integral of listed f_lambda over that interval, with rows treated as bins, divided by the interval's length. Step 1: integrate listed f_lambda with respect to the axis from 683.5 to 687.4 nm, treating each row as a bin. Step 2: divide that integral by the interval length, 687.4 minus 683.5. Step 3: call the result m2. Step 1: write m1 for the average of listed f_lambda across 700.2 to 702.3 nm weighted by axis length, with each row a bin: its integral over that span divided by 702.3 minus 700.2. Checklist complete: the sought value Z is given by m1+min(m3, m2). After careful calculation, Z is 21.6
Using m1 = 11.2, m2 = 10.4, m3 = 11.2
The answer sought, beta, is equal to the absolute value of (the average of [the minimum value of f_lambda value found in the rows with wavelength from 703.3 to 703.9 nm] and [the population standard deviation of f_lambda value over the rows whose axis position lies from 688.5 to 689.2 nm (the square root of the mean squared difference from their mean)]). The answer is 5.65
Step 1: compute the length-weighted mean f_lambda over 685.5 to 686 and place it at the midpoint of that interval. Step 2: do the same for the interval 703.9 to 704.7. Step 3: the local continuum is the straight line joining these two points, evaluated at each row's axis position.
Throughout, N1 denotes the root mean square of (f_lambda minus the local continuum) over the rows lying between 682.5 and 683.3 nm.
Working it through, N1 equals 0.79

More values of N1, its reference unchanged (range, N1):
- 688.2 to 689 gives 0.10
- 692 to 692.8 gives 0.15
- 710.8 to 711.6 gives 1.04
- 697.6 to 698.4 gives 0.23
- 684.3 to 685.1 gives 0.36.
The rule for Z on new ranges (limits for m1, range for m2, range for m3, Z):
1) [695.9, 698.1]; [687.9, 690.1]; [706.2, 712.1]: 21.6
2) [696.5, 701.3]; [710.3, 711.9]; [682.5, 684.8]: 21.9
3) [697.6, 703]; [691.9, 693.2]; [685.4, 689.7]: 21.5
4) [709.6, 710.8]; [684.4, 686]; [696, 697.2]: 21.3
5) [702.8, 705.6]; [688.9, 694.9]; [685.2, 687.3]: 21.6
